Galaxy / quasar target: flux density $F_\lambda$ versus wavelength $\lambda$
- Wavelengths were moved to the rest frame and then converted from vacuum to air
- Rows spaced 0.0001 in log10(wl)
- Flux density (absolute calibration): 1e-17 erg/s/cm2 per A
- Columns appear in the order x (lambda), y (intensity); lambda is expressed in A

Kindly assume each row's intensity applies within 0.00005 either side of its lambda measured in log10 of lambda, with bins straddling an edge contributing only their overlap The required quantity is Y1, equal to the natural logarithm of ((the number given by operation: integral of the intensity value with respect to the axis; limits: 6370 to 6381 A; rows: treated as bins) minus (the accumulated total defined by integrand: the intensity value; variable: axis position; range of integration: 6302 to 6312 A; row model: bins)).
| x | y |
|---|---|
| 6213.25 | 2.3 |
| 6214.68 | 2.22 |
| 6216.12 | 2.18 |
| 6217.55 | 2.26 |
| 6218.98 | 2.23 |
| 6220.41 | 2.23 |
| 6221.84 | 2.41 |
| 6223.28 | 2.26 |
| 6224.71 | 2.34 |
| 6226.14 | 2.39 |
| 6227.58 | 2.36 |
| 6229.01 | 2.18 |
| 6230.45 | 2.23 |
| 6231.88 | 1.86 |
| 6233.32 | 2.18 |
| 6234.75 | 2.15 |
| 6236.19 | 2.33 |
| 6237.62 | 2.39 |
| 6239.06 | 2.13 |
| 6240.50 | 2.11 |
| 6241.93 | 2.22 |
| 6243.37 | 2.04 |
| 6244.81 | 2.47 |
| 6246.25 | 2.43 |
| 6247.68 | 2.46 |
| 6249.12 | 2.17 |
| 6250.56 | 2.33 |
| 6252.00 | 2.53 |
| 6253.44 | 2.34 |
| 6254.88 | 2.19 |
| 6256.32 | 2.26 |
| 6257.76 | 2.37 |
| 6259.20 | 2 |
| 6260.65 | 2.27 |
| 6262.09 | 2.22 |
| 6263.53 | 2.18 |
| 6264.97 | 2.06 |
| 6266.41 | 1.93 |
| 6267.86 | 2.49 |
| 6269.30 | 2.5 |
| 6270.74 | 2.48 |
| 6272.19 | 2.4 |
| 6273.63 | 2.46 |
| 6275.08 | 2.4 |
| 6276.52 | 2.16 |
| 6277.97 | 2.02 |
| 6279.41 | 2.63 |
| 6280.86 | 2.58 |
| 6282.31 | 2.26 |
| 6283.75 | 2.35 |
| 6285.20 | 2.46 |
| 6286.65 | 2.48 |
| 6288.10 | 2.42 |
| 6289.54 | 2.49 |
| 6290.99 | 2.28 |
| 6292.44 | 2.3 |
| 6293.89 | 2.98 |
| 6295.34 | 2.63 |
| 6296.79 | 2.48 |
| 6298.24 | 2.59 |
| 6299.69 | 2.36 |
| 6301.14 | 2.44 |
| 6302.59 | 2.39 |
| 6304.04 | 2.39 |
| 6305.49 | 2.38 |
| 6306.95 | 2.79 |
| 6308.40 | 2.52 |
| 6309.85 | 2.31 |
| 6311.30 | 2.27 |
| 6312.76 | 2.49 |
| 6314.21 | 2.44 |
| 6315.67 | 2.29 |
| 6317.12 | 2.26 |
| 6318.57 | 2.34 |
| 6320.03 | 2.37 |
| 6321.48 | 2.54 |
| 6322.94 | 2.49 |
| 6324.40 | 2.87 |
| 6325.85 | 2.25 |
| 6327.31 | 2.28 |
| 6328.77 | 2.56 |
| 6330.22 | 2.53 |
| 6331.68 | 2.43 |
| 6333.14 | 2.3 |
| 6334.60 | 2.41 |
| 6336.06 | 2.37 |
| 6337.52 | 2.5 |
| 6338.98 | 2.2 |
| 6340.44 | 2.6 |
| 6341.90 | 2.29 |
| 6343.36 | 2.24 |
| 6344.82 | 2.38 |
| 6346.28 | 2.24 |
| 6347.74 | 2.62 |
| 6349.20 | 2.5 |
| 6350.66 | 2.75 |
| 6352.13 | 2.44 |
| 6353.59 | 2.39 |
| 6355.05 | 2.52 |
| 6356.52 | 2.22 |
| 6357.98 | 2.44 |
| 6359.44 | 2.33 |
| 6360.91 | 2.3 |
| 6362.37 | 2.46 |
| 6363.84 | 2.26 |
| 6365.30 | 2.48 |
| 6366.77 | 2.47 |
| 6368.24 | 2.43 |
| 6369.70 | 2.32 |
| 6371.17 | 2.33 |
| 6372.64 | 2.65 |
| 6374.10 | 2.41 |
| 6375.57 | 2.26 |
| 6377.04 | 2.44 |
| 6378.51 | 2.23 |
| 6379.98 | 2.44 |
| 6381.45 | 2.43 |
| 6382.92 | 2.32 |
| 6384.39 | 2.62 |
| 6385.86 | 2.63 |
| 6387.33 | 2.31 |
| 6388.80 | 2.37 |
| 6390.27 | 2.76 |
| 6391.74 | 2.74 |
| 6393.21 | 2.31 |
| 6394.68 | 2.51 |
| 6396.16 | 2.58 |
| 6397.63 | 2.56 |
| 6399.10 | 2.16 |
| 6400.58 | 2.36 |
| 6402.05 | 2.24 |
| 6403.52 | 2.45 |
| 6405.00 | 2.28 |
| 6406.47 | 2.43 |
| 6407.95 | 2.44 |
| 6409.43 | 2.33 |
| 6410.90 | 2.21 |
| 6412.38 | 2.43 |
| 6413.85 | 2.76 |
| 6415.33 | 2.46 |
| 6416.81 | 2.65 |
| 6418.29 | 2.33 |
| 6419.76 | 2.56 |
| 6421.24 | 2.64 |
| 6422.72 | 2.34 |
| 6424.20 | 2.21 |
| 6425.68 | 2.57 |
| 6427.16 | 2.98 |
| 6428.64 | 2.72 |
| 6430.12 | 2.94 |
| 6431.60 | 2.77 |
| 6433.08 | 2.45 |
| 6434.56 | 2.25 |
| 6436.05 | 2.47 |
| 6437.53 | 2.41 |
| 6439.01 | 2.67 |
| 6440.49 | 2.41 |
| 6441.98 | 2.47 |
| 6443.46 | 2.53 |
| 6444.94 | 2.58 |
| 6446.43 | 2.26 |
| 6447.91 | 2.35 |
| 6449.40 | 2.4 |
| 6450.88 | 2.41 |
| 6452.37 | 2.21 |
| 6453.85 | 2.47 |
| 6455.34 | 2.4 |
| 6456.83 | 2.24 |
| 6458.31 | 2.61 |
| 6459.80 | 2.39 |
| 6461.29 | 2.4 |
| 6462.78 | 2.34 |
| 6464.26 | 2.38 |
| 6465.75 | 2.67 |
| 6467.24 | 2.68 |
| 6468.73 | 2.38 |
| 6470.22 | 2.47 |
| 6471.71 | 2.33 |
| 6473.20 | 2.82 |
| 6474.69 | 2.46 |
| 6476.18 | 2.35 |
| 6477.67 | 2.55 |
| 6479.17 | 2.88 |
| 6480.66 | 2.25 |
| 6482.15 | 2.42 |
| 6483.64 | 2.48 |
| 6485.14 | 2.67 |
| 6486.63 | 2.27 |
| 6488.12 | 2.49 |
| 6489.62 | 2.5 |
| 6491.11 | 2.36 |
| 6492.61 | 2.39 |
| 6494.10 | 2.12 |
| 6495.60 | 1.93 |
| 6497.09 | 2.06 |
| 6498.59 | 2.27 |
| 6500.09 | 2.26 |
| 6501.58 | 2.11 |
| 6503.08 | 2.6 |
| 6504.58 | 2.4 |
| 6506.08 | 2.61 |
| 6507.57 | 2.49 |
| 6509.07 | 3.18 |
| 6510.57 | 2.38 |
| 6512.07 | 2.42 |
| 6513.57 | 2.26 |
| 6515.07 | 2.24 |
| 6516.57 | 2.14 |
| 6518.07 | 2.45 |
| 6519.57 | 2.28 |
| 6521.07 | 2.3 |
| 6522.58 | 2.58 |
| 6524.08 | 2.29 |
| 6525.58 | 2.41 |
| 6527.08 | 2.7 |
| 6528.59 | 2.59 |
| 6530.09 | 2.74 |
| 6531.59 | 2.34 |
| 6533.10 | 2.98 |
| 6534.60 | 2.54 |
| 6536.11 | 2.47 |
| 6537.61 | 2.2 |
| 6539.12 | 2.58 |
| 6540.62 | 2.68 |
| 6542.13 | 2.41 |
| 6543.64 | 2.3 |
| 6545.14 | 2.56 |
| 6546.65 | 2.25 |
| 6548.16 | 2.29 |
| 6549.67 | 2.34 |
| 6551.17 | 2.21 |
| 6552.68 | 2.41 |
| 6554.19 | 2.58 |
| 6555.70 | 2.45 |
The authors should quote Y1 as 0.7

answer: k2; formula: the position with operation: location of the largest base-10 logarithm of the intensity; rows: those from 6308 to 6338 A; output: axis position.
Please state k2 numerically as 6324.40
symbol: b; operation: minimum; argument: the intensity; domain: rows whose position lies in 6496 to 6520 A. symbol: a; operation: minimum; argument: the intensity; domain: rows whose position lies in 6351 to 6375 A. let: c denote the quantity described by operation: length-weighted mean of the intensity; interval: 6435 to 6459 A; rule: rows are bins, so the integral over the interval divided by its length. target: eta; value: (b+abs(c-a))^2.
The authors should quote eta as 5.1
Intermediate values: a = 2.22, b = 2.06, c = 2.43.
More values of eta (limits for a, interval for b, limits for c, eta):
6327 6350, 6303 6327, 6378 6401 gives 6.3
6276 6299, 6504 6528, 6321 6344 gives 6.5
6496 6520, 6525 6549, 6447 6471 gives 6.6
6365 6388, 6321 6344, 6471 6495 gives 5.9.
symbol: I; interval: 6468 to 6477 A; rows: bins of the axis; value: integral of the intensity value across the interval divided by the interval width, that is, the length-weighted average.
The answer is 2.47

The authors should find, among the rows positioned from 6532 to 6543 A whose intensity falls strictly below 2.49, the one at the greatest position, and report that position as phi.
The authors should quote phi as 6542.13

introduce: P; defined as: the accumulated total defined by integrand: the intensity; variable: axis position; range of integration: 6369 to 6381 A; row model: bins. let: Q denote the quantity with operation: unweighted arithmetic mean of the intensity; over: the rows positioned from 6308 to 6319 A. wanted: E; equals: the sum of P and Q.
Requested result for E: 31.0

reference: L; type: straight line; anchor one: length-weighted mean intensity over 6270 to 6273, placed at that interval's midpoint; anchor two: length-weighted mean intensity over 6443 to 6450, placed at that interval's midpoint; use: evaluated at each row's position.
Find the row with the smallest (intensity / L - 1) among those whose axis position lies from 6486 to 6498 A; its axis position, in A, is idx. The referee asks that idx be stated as 6495.60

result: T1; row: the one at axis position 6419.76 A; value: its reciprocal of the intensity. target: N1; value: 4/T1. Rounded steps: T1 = 0.39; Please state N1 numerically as 10.2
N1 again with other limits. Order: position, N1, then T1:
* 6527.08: 10.8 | 0.37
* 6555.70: 9.8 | 0.41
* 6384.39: 10.5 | 0.38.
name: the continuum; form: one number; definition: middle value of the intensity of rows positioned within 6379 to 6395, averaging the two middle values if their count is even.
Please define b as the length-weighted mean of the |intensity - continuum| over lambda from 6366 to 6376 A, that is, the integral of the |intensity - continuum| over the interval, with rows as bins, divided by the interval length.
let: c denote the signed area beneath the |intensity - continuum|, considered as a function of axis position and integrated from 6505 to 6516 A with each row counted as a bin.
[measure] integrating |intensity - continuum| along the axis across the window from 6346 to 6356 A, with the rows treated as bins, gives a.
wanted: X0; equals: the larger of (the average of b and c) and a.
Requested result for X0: 1.2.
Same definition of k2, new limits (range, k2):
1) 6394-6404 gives 6396.16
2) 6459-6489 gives 6479.17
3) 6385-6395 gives 6390.27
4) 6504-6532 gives 6509.07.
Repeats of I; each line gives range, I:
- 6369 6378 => 2.40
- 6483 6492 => 2.46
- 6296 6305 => 2.44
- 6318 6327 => 2.47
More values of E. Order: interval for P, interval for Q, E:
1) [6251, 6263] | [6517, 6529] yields 29.7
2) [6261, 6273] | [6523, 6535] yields 30.0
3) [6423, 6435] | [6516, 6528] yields 33.7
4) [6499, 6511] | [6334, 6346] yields 32.4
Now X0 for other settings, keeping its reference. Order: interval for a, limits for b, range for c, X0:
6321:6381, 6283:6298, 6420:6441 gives 6.9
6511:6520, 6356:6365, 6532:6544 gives 1.3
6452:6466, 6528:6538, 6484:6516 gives 3.2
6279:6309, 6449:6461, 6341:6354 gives 3.7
